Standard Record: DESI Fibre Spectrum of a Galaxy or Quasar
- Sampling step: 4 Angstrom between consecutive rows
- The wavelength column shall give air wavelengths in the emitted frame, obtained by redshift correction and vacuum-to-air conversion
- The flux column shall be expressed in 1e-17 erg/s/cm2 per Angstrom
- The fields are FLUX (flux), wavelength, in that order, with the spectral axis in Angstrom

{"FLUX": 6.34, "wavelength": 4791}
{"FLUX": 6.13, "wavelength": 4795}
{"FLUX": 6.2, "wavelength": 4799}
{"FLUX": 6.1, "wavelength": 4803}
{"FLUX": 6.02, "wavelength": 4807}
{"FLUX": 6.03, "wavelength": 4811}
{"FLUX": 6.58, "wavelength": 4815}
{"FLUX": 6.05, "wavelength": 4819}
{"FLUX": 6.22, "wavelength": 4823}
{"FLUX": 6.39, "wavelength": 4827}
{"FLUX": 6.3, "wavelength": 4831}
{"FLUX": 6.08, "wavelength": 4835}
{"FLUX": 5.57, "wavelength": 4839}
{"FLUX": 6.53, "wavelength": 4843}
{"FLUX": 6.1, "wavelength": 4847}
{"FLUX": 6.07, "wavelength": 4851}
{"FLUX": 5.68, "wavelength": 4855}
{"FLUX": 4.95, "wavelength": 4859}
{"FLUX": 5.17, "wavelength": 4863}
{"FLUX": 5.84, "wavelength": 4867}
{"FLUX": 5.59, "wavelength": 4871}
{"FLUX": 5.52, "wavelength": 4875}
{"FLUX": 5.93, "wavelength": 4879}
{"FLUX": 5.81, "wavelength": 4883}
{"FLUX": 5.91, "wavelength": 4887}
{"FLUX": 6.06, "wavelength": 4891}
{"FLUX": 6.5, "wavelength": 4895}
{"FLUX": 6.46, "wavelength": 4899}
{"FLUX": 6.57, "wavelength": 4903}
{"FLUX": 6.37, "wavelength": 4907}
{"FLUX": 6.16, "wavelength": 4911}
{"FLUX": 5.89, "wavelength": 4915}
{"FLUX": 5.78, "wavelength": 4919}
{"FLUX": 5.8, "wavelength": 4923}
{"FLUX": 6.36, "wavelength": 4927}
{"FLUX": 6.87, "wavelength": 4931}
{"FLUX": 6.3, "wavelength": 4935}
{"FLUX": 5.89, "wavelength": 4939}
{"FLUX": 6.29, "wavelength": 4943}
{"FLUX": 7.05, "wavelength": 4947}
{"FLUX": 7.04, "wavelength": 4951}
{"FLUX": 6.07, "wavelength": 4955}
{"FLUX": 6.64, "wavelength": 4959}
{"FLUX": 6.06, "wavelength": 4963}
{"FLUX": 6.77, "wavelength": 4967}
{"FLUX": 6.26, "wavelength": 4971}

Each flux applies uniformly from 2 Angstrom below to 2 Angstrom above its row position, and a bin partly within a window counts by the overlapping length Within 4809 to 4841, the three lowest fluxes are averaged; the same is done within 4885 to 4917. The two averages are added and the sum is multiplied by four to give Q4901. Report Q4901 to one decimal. 47.3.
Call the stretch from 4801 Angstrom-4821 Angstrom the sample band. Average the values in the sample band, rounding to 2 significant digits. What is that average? 6.2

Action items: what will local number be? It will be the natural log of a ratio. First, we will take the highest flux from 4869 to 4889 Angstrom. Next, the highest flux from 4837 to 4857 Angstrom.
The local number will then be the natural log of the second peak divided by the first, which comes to 0.10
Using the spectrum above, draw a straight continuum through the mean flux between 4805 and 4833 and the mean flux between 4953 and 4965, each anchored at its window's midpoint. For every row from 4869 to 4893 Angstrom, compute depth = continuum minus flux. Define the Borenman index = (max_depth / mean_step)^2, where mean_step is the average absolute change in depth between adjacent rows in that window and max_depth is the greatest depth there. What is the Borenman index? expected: 18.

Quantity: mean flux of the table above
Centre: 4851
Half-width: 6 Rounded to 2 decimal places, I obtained 5.95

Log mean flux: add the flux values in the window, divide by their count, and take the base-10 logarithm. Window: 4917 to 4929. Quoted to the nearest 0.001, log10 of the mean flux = 0.777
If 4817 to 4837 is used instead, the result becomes 0.793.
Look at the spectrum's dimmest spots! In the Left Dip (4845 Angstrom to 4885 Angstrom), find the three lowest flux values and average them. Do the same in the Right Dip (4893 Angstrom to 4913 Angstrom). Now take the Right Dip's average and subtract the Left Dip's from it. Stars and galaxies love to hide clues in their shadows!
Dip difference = 1.1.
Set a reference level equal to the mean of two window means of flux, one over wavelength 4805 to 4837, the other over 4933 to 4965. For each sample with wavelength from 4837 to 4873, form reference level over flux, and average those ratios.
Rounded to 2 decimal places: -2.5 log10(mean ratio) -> -0.11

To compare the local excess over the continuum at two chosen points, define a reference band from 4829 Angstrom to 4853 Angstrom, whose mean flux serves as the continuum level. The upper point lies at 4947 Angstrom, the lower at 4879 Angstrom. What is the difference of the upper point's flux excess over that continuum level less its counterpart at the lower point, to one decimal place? 1.1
